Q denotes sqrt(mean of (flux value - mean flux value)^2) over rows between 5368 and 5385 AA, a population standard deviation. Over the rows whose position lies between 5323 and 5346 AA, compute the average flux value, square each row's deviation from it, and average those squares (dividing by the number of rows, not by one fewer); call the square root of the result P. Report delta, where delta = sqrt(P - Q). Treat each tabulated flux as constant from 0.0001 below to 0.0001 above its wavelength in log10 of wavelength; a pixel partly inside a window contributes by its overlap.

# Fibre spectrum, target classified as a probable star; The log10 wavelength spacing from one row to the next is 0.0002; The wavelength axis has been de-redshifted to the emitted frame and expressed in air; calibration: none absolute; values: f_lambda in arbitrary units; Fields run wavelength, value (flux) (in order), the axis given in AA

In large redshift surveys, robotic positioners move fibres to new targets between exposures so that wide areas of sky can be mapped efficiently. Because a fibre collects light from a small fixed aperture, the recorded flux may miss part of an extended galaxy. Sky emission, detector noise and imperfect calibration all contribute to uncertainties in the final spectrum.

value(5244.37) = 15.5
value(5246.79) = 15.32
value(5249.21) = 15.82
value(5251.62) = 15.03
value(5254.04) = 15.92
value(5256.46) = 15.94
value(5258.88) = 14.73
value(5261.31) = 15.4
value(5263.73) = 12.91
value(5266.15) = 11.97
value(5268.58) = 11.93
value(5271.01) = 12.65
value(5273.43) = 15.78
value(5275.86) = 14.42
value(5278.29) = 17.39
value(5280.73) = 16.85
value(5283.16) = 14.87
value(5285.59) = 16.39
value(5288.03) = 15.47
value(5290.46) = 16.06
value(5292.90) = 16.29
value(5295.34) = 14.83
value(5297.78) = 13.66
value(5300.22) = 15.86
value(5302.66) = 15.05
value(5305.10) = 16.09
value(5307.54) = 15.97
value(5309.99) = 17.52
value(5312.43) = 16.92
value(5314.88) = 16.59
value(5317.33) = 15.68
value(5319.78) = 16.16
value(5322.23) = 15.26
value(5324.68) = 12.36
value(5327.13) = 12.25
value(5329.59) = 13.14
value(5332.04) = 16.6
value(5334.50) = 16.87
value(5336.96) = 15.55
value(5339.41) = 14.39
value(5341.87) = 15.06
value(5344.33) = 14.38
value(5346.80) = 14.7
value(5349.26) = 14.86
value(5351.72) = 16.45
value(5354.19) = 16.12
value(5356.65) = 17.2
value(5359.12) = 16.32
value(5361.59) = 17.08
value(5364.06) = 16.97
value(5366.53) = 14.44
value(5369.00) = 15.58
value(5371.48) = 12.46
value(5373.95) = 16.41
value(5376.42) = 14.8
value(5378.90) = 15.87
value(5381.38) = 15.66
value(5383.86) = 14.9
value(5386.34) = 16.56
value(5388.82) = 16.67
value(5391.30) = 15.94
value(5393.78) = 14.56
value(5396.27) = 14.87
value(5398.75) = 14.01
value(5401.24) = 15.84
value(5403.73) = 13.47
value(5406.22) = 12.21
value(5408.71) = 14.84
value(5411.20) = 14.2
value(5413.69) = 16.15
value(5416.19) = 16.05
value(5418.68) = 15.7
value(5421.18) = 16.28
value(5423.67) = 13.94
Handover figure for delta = 0.64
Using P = 1.60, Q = 1.2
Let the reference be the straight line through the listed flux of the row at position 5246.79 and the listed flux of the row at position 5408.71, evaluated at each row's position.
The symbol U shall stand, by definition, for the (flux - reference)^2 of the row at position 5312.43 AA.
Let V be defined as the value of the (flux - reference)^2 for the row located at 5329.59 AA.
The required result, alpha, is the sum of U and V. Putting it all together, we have 7.0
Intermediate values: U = 3.2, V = 3.7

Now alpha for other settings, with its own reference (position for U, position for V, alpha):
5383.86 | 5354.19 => 1.3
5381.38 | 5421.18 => 2.7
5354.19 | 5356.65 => 6.1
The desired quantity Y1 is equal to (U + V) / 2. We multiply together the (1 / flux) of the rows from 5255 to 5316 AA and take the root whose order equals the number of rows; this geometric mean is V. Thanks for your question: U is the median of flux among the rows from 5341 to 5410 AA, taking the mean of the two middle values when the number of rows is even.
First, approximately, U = 15.3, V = 0.0659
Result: 7.7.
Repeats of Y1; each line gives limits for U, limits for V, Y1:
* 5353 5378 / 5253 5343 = 8.1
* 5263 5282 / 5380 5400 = 6.9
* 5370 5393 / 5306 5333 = 8.0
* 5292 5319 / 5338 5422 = 8.0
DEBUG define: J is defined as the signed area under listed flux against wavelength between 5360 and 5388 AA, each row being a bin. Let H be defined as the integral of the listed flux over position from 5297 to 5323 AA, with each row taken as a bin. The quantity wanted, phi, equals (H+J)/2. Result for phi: 425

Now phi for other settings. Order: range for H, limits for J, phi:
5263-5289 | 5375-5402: 398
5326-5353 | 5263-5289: 392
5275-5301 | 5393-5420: 402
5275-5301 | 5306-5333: 410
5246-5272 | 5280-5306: 388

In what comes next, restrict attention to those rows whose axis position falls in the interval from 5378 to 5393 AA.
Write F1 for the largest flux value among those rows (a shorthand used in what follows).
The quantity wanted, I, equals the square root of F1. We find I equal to 4.08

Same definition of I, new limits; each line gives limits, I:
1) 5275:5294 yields 4.17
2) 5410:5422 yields 4.03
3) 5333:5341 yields 4.11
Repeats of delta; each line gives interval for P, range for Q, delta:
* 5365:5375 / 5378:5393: 0.94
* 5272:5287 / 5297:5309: 0.37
